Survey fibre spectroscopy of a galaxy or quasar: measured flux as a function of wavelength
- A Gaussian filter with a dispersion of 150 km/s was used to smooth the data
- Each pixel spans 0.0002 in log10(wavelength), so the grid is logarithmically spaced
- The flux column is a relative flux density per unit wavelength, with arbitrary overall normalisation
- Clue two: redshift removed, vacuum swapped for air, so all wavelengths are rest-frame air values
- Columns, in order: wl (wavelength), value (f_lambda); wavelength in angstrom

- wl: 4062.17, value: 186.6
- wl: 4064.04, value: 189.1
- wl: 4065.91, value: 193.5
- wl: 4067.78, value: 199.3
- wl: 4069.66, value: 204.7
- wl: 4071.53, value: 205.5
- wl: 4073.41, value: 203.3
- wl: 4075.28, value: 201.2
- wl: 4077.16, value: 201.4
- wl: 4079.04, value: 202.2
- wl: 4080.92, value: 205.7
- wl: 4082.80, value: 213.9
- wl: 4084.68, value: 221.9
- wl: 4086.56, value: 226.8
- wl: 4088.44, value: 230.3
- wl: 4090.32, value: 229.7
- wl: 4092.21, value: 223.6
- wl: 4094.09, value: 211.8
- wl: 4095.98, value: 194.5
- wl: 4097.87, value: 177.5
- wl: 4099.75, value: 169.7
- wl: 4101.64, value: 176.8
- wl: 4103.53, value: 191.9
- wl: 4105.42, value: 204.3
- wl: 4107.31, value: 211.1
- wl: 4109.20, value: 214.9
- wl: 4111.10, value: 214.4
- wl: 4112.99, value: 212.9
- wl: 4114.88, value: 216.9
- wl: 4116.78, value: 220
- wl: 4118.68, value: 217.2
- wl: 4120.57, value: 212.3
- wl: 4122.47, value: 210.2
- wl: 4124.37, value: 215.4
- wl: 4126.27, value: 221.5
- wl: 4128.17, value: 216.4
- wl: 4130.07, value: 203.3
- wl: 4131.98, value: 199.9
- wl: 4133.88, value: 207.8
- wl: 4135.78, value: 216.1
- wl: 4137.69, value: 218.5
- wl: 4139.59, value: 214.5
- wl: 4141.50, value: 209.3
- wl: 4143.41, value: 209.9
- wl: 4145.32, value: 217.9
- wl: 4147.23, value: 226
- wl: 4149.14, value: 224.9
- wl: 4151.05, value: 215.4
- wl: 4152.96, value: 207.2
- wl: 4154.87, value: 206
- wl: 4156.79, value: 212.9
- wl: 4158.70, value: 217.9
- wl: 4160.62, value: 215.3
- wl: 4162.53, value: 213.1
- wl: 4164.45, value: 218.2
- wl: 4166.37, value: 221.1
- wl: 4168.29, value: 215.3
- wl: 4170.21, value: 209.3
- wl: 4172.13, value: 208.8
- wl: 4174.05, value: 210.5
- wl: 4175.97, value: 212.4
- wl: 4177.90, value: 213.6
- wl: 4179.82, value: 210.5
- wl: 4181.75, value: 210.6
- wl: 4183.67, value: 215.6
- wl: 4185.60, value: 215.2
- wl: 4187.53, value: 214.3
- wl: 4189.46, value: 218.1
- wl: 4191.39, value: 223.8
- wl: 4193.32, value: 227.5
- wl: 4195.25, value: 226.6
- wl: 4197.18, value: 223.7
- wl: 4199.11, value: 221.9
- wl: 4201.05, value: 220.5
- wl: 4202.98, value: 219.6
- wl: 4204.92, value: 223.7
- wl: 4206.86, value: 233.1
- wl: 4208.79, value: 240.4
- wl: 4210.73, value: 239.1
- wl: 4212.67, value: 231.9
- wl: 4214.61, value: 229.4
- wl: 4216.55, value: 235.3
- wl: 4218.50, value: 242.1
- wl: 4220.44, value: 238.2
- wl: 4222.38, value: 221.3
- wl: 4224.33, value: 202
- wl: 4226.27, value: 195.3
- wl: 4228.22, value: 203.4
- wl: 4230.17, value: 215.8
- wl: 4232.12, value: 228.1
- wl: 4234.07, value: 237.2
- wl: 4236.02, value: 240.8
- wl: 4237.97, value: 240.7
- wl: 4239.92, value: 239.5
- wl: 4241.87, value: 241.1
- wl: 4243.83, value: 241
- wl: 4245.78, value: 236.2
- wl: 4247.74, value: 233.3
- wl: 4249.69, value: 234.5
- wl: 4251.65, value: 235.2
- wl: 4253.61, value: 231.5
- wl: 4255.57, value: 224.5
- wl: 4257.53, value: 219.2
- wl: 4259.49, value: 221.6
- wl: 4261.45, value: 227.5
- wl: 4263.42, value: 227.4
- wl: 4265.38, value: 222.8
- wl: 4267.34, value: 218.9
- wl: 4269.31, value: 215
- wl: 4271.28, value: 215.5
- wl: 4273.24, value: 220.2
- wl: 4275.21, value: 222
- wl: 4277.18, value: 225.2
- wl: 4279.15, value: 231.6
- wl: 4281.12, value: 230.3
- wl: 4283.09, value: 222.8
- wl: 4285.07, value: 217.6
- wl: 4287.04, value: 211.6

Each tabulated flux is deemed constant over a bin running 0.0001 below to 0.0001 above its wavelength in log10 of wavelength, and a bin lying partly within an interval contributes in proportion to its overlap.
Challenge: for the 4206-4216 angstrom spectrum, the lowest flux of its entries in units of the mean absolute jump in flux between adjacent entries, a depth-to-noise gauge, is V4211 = 50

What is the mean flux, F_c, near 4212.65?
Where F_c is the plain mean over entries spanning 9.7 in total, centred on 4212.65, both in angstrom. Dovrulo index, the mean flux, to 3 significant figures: 235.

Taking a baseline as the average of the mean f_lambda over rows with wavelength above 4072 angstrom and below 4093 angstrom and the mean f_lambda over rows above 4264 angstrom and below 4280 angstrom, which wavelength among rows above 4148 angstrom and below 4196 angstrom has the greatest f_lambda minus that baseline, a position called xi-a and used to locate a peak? 4193.32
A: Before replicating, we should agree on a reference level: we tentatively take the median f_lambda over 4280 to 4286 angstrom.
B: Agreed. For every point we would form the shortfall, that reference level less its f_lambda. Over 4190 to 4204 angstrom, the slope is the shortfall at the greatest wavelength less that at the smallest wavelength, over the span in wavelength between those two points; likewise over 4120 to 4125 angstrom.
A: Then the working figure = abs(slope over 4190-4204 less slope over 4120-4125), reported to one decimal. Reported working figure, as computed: 1.2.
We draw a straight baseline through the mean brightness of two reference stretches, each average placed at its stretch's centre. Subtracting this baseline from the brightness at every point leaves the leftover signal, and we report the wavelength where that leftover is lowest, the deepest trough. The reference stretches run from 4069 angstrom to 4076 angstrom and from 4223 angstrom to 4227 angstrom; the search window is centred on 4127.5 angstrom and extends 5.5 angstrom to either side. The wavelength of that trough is 4131.98 angstrom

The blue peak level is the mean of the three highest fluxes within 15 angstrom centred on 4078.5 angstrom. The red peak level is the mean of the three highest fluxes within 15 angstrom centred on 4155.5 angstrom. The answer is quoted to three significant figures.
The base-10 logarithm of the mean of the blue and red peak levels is 2.34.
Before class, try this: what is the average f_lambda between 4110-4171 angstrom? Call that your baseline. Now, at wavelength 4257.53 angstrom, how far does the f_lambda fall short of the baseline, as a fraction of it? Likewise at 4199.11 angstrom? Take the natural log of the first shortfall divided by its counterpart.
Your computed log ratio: -0.4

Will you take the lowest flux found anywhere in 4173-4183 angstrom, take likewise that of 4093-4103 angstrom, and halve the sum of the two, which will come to 190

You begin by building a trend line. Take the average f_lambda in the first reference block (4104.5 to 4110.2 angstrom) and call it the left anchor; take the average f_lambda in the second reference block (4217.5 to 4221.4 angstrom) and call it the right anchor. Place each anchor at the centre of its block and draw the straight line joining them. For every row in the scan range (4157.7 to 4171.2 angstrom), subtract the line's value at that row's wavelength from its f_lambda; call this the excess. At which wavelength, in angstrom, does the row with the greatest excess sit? 4166.37 angstrom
